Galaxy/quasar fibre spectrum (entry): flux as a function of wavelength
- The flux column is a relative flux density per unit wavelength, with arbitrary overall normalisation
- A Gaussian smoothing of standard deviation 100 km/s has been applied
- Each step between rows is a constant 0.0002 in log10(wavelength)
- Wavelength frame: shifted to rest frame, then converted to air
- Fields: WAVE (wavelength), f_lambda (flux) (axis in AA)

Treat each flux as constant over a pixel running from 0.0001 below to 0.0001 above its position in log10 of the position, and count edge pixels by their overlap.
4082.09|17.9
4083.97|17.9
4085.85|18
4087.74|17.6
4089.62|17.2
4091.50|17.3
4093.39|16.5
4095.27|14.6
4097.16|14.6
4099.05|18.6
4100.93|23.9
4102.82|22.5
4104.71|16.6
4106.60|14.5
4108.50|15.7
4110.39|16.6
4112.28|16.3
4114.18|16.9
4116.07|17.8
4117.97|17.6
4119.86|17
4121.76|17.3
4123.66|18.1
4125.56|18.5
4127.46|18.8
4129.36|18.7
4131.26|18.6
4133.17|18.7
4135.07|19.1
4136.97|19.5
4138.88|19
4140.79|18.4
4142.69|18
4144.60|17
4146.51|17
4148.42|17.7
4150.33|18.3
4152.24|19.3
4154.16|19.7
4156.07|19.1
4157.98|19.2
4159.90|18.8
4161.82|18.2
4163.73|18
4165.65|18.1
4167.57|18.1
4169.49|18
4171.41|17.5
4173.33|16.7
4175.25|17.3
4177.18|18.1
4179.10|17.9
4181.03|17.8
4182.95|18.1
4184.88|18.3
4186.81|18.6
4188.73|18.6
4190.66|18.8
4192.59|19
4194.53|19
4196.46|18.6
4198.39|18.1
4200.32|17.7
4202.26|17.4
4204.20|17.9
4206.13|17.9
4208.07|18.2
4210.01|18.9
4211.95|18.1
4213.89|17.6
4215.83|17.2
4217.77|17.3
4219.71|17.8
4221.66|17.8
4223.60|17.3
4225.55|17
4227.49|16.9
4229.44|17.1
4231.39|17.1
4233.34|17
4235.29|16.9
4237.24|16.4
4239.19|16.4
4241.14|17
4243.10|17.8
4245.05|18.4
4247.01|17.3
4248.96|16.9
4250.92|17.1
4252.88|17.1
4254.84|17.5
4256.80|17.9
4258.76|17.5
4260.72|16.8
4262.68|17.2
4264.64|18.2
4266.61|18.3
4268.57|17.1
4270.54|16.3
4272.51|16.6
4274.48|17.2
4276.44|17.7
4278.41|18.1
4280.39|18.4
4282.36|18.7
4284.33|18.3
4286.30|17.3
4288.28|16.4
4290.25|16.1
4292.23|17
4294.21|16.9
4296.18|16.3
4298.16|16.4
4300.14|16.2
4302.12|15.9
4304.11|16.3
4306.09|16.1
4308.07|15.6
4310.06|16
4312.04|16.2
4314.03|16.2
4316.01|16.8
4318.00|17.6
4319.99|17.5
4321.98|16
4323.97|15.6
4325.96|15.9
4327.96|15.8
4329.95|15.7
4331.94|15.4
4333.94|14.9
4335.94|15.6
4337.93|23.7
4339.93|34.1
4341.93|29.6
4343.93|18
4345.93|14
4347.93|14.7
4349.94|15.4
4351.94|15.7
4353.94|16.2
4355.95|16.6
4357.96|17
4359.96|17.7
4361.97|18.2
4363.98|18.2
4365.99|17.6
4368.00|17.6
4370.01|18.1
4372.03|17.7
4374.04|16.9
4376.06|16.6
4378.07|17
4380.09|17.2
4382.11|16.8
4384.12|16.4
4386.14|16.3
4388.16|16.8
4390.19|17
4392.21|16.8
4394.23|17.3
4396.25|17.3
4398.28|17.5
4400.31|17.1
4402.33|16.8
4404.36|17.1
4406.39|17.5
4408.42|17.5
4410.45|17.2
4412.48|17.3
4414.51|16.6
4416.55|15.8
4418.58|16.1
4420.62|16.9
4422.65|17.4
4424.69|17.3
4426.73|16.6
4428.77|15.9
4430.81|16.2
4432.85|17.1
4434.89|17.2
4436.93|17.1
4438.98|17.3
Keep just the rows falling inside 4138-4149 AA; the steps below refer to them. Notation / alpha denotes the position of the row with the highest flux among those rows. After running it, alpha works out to 4138.88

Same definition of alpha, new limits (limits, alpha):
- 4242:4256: 4245.05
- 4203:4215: 4210.01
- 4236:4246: 4245.05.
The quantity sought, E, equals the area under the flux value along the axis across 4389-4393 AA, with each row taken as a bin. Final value 67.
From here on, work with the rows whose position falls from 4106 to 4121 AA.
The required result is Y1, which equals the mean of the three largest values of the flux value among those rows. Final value 17.5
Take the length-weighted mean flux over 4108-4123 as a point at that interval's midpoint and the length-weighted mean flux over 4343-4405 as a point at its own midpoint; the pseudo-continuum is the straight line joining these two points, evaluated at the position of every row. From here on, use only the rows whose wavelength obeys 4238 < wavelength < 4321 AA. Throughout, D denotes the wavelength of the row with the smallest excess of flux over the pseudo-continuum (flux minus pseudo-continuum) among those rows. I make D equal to 4308.07 AA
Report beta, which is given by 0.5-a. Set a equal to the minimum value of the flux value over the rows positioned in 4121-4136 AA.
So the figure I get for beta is -16.8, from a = 17.3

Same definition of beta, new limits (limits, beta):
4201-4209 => -16.9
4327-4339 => -14.4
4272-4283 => -16.1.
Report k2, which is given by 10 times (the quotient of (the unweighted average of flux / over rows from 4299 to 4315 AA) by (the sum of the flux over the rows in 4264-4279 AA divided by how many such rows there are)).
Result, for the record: 9.2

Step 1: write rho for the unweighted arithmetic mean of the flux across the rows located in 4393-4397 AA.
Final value 17.3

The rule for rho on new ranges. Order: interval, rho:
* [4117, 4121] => 17.3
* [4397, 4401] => 17.3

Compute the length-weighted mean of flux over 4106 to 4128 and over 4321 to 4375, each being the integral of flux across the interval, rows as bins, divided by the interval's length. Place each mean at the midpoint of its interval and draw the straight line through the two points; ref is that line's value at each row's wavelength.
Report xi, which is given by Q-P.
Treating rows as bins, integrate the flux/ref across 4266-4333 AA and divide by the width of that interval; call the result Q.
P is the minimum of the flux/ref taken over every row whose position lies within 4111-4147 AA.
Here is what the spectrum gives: -0.01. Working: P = 0.95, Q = 0.94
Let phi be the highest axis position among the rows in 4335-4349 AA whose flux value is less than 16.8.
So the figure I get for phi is 4347.93 AA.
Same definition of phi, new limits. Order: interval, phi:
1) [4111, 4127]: 4112.28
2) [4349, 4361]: 4355.95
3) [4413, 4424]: 4418.58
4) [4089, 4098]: 4097.16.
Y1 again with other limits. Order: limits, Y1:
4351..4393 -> 18.2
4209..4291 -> 18.7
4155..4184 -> 19.0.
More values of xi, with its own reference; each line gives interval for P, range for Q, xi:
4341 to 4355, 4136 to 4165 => 0.29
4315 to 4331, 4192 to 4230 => 0.15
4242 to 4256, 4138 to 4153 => 0.09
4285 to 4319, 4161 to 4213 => 0.16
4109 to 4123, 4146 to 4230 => 0.09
